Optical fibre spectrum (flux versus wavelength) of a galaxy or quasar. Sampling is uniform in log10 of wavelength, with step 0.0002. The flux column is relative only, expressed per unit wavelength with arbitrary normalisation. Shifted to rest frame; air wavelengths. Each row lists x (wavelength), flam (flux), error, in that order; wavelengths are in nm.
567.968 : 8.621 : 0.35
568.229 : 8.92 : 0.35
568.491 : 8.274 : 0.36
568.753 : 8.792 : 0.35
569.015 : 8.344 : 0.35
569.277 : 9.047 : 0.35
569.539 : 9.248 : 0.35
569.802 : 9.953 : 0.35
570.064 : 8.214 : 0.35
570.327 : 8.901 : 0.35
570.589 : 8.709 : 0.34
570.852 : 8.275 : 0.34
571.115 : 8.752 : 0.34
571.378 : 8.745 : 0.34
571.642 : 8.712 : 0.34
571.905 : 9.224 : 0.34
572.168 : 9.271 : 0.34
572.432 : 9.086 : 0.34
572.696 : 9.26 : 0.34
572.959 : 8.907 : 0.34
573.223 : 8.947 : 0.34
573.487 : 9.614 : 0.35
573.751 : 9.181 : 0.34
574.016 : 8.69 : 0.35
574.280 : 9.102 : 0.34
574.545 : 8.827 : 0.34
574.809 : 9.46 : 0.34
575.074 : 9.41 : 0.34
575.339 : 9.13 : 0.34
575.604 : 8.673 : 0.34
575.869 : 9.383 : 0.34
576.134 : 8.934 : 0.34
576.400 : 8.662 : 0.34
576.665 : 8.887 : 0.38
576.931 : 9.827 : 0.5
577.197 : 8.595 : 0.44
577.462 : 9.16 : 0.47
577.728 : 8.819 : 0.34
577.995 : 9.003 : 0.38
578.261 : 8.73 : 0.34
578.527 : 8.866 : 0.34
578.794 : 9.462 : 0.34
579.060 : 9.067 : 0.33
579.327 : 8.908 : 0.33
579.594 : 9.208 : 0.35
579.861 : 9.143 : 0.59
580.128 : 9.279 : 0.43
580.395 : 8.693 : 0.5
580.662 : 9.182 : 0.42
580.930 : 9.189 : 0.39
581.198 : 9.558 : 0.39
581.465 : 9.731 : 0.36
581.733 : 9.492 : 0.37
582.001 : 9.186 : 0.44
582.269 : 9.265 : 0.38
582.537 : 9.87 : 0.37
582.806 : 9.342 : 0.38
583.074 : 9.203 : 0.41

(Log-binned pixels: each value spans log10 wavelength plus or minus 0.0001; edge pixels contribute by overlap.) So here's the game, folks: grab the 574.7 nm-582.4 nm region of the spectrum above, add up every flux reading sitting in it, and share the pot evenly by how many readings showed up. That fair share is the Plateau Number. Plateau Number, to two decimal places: 9.13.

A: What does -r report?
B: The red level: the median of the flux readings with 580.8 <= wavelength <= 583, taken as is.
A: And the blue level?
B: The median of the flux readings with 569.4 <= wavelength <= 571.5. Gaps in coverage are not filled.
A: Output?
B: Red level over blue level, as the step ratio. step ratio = 1.08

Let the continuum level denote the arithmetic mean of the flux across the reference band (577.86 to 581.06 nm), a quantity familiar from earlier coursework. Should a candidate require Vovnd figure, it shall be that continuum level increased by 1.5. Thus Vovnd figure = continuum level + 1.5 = 10.6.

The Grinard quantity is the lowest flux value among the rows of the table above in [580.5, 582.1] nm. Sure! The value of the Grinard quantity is 9.182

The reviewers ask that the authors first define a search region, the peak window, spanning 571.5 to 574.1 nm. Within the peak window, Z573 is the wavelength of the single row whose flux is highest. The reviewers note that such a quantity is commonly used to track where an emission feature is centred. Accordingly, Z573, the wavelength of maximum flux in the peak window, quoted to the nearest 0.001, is 573.487 nm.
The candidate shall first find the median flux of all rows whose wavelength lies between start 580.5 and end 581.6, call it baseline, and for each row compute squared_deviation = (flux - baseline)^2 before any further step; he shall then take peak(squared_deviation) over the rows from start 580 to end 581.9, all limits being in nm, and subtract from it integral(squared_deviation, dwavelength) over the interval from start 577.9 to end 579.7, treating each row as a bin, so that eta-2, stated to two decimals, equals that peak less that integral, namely 0.16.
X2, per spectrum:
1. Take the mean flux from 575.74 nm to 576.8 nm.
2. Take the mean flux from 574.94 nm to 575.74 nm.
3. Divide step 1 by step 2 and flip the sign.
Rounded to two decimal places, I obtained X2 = -0.99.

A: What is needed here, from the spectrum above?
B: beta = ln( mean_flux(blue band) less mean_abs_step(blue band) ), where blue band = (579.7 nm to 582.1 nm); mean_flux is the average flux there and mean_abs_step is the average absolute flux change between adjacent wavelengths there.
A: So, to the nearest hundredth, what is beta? 2.20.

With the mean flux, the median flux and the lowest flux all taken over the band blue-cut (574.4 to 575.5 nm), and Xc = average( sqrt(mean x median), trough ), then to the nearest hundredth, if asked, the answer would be 9.03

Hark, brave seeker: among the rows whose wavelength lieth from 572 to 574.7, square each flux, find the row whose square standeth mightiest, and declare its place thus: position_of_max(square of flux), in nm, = 573.487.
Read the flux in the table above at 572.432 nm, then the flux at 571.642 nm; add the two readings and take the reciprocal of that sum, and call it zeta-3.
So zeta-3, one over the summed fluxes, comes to 0.0562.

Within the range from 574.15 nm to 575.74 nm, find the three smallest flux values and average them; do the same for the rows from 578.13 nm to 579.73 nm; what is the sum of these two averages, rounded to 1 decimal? 17.7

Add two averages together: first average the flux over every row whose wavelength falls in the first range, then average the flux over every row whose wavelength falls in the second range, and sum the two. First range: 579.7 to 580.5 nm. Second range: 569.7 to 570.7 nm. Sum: 18.0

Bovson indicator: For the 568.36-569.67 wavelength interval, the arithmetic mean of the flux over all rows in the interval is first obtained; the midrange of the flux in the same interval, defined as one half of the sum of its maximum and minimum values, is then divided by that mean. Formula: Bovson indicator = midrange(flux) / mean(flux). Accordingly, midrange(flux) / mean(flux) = 1.00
